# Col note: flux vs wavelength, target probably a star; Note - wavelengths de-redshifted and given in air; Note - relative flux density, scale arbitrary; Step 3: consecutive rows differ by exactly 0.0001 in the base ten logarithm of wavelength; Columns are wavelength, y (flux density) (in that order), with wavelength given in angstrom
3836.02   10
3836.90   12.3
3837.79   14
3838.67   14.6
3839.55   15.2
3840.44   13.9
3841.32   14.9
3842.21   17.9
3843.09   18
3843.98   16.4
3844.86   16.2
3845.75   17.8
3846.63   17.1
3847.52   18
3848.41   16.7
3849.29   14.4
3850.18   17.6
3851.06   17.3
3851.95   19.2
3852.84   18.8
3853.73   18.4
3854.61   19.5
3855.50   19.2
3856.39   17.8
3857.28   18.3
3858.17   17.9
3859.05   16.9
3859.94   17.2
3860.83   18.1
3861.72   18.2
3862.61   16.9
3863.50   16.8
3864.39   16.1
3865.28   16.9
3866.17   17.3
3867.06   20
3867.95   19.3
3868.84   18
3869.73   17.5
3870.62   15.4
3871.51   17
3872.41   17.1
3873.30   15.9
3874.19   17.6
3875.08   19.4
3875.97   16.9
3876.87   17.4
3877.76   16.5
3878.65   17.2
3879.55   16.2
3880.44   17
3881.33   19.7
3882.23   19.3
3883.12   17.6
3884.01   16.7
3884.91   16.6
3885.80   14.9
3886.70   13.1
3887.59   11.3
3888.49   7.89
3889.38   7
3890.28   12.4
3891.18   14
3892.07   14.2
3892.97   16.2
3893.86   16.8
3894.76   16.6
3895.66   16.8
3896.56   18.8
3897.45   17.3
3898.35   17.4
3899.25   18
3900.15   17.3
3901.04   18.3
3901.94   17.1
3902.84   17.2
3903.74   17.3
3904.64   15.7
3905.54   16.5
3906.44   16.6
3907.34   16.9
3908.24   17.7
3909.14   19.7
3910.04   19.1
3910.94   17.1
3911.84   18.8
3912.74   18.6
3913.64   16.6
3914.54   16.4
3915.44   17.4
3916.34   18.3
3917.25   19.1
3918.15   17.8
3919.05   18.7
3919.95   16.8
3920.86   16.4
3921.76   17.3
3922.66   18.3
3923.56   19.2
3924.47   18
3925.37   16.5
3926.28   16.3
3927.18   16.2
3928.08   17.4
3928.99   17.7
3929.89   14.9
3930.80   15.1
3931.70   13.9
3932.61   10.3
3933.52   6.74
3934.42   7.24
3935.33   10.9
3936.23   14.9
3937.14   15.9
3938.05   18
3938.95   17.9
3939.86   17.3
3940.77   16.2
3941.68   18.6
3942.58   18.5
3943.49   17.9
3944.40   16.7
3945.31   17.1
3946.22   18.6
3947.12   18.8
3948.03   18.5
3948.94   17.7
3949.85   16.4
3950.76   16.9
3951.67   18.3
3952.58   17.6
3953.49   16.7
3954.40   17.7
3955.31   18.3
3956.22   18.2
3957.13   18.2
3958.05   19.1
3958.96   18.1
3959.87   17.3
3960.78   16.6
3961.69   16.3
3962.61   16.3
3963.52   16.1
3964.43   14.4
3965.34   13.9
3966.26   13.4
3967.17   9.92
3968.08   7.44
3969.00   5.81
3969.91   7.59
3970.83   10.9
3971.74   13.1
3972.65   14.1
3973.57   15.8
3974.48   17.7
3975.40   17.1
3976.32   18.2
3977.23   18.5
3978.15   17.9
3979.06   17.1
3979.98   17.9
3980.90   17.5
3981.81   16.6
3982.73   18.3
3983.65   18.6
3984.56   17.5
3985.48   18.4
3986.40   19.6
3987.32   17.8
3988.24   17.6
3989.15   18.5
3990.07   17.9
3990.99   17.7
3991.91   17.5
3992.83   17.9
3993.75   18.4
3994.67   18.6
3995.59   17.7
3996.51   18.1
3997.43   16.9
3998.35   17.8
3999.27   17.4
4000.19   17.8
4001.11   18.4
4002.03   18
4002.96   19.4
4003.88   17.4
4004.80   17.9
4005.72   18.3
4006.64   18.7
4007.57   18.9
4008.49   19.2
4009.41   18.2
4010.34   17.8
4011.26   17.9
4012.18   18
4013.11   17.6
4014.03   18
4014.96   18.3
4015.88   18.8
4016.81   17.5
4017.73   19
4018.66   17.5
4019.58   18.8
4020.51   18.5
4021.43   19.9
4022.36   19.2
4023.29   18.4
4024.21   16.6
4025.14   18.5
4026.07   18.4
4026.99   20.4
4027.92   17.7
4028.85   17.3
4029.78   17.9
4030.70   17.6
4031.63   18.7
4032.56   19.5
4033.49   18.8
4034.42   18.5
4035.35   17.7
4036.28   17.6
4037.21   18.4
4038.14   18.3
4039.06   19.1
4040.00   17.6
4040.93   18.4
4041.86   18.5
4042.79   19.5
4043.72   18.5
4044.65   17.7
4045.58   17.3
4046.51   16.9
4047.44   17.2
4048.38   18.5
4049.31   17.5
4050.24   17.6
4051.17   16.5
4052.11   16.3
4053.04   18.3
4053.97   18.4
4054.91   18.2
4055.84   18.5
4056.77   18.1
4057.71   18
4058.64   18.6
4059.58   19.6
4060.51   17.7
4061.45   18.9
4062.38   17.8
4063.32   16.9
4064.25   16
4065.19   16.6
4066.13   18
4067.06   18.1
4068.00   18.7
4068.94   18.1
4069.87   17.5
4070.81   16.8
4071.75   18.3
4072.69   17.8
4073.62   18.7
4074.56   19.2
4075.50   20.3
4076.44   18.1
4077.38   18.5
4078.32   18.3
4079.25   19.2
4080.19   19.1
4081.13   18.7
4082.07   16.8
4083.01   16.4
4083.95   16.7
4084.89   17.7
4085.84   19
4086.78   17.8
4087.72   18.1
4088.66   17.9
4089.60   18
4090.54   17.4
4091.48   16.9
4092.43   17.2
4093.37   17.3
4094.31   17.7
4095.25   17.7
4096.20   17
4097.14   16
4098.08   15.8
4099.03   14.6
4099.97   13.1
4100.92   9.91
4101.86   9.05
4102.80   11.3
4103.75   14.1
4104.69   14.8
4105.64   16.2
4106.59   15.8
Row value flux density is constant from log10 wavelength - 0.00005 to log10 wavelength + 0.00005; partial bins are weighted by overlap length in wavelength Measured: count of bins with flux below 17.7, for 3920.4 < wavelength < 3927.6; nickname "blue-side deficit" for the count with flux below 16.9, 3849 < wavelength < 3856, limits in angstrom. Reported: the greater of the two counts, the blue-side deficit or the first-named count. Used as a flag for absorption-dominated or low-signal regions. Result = 5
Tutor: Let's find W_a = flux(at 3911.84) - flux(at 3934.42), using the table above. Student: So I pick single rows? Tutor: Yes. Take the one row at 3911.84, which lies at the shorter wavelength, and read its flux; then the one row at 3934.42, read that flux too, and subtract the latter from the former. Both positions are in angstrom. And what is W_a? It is 12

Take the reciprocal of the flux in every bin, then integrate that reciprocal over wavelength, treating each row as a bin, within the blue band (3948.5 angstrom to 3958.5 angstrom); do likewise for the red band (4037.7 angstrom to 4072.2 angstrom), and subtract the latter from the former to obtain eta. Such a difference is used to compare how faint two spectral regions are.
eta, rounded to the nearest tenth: -1.4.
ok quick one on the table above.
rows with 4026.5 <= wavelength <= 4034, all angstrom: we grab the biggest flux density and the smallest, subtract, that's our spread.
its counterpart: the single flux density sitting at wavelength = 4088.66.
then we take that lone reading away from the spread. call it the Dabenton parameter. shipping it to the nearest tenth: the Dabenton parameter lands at -14.8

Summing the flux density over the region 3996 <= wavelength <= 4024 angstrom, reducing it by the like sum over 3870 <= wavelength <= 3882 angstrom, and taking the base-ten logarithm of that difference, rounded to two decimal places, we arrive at 2.51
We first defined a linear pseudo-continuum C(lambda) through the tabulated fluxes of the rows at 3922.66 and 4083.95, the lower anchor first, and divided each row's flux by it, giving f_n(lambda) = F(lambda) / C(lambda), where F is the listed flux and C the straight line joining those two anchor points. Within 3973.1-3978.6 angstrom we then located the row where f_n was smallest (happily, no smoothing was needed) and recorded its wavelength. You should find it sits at 3973.57 angstrom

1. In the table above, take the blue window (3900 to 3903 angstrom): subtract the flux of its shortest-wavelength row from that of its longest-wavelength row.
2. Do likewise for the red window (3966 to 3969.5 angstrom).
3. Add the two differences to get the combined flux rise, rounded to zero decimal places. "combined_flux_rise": -8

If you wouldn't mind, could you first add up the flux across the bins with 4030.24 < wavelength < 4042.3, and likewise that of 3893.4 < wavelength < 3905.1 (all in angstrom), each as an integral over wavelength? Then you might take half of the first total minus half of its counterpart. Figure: 10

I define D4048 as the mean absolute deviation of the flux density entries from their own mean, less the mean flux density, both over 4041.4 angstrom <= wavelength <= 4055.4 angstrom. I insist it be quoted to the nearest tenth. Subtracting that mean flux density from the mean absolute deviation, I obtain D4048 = -17.1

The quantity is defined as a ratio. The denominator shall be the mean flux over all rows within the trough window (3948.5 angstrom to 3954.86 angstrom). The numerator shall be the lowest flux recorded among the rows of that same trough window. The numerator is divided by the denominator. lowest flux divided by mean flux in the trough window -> 0.95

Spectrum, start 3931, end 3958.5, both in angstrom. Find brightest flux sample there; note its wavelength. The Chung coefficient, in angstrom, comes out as 3958.05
